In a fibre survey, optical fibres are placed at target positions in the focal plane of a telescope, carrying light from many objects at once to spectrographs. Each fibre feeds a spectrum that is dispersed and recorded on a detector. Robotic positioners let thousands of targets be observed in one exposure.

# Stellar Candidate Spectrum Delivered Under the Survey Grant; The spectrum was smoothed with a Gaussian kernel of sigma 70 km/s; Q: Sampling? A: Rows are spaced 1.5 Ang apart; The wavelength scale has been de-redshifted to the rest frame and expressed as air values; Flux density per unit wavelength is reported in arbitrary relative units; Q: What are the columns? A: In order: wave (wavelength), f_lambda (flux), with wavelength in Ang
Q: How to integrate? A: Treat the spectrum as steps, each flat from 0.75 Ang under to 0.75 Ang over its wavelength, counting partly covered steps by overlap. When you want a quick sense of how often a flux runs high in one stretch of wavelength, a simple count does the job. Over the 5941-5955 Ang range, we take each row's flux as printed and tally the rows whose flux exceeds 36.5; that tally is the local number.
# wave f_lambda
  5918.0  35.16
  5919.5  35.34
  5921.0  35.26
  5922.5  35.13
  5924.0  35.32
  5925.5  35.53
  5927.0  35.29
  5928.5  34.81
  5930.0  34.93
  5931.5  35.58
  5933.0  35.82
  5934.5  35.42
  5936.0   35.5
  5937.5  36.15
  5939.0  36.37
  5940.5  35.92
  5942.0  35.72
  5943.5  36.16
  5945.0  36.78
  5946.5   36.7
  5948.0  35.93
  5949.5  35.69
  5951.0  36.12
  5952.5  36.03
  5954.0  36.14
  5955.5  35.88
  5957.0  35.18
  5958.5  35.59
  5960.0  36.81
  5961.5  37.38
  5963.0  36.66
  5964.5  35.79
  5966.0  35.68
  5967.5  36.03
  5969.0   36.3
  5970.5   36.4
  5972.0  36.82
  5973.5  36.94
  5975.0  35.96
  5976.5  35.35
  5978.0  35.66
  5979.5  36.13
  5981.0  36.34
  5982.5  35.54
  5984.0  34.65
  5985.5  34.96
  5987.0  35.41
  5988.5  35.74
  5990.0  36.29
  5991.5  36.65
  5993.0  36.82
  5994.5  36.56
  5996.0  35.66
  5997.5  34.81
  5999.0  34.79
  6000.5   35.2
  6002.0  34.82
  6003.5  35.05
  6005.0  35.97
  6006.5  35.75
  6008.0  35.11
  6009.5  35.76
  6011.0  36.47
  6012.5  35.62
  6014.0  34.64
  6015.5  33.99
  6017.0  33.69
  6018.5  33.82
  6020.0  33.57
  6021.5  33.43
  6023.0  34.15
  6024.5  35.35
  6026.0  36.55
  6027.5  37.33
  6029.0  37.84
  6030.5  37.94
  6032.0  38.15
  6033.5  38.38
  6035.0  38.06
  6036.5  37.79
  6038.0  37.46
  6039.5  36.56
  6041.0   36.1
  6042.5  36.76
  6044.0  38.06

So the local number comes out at 2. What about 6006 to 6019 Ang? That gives 0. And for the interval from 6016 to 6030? 3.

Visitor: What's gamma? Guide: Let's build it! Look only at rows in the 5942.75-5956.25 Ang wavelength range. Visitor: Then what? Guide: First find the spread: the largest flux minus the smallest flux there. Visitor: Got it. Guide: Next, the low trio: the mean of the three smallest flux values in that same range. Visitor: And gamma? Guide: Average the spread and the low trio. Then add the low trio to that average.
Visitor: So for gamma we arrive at 54.3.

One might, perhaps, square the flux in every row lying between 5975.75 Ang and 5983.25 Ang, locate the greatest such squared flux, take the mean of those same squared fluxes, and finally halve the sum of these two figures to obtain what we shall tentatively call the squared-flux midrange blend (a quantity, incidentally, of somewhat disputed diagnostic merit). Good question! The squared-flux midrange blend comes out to 1301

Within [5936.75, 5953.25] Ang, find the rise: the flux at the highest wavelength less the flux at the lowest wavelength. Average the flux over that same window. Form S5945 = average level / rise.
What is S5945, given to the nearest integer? -301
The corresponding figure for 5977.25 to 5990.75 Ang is 57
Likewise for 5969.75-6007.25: -55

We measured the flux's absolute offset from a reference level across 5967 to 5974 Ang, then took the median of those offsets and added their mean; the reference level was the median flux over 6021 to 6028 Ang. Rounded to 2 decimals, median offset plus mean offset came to 2.20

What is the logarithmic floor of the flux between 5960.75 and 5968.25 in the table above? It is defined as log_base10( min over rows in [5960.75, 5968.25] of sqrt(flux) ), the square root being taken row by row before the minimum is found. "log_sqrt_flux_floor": 0.776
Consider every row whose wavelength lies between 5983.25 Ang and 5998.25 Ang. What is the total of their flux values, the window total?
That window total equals 358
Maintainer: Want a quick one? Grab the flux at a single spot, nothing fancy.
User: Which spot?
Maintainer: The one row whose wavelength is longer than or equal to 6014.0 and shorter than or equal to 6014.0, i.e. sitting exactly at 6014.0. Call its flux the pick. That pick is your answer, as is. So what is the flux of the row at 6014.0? 34.64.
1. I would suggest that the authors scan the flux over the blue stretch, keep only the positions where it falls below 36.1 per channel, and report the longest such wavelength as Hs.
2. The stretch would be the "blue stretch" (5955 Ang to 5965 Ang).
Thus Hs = 5964.5 Ang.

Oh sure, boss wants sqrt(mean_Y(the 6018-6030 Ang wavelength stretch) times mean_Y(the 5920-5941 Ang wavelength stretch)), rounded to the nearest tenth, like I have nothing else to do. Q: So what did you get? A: 35.4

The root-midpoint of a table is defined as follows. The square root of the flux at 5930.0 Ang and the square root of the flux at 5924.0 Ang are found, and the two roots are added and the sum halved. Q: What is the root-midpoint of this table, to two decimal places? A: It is 5.93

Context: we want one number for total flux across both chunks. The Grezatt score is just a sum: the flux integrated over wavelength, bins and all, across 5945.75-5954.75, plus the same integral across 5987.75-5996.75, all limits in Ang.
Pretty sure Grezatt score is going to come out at 651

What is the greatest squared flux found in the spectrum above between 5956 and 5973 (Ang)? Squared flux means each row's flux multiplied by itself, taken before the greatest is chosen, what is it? 1397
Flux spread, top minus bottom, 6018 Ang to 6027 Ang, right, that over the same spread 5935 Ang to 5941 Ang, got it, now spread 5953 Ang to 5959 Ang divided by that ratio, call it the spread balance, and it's 0.27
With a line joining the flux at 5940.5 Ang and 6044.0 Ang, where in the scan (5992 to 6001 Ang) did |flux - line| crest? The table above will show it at 5999.0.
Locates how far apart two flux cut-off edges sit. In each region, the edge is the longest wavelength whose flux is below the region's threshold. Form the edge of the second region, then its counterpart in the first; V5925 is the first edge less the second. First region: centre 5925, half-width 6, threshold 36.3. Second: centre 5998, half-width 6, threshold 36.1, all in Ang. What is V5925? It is -73.5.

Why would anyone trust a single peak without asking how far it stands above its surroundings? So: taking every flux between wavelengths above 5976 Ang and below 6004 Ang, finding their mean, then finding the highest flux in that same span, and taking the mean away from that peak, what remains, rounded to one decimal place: 1.2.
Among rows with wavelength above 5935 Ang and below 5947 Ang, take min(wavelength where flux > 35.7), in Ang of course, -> 5937.5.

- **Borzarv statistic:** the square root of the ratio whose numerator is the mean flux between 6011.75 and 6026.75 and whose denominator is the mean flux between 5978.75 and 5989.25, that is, 0.99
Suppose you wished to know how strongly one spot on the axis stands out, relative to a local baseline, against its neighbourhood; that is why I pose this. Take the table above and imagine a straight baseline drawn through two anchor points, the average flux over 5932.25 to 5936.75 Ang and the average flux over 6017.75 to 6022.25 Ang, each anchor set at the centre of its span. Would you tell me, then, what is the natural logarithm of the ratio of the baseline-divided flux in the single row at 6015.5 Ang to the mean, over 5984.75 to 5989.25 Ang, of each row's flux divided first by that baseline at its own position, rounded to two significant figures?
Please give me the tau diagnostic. -0.020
